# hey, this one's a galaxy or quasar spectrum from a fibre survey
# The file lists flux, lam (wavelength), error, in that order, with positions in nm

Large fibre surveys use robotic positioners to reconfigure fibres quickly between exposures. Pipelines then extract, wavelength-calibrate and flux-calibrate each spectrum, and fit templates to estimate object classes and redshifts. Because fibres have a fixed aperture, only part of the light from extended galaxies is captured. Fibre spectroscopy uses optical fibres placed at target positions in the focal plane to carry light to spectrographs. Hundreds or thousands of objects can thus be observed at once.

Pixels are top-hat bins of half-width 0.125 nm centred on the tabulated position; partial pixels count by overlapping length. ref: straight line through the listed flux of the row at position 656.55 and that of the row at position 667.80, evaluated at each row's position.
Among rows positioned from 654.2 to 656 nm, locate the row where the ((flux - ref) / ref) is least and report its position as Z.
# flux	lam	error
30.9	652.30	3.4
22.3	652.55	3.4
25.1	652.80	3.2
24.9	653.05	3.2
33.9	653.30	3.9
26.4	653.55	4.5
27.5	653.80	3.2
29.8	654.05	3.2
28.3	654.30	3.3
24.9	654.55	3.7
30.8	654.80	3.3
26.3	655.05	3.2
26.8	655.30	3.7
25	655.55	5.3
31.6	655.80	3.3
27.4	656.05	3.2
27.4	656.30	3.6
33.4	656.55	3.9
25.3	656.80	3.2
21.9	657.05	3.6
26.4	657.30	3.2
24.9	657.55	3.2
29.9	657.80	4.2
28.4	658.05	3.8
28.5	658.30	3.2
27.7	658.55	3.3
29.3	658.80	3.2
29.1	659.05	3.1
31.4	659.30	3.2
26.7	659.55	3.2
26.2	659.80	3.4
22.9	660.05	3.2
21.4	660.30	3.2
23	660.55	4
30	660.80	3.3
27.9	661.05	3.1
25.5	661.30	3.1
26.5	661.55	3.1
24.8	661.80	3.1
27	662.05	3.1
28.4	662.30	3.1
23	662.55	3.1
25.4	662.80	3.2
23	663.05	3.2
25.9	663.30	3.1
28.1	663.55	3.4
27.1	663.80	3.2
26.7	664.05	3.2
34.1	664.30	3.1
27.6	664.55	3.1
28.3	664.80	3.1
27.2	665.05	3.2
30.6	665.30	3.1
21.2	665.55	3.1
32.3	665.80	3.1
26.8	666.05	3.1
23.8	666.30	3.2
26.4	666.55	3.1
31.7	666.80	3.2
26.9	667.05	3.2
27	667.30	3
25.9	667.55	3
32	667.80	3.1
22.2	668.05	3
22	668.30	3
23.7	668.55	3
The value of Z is 654.55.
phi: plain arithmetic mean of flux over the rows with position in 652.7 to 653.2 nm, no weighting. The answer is 25.0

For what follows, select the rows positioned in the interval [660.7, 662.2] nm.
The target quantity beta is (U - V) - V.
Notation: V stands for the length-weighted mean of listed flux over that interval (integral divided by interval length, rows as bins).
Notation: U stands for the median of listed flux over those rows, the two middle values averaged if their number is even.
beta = -27.1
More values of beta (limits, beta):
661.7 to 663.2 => -25.5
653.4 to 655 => -28.0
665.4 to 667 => -27.6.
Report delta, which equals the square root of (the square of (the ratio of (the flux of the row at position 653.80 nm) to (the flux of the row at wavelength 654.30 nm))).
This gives 0.97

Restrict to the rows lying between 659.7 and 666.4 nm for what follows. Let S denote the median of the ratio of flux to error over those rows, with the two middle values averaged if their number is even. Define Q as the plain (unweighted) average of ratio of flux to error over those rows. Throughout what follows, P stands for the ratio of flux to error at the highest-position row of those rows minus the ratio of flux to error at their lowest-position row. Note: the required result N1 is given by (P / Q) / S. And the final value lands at -0.004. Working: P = -0.3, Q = 8.3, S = 8.35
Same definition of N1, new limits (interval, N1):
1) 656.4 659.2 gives 0.012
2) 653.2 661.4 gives -0.007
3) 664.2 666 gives -0.007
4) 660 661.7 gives 0.022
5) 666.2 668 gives 0.038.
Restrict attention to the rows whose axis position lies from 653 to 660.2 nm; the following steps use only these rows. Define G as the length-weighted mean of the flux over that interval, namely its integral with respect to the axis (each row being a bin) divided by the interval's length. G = 27.7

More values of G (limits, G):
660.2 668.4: 26.7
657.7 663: 26.7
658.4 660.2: 27.5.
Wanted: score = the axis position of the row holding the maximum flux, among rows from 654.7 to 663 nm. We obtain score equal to 656.55 nm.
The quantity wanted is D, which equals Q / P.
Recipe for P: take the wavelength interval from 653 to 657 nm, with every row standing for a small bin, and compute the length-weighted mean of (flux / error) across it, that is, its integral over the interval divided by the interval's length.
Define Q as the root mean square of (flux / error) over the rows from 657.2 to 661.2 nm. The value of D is 1.03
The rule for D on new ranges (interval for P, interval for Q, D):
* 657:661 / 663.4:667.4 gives 1.11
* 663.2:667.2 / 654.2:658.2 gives 0.89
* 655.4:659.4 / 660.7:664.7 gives 1.06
